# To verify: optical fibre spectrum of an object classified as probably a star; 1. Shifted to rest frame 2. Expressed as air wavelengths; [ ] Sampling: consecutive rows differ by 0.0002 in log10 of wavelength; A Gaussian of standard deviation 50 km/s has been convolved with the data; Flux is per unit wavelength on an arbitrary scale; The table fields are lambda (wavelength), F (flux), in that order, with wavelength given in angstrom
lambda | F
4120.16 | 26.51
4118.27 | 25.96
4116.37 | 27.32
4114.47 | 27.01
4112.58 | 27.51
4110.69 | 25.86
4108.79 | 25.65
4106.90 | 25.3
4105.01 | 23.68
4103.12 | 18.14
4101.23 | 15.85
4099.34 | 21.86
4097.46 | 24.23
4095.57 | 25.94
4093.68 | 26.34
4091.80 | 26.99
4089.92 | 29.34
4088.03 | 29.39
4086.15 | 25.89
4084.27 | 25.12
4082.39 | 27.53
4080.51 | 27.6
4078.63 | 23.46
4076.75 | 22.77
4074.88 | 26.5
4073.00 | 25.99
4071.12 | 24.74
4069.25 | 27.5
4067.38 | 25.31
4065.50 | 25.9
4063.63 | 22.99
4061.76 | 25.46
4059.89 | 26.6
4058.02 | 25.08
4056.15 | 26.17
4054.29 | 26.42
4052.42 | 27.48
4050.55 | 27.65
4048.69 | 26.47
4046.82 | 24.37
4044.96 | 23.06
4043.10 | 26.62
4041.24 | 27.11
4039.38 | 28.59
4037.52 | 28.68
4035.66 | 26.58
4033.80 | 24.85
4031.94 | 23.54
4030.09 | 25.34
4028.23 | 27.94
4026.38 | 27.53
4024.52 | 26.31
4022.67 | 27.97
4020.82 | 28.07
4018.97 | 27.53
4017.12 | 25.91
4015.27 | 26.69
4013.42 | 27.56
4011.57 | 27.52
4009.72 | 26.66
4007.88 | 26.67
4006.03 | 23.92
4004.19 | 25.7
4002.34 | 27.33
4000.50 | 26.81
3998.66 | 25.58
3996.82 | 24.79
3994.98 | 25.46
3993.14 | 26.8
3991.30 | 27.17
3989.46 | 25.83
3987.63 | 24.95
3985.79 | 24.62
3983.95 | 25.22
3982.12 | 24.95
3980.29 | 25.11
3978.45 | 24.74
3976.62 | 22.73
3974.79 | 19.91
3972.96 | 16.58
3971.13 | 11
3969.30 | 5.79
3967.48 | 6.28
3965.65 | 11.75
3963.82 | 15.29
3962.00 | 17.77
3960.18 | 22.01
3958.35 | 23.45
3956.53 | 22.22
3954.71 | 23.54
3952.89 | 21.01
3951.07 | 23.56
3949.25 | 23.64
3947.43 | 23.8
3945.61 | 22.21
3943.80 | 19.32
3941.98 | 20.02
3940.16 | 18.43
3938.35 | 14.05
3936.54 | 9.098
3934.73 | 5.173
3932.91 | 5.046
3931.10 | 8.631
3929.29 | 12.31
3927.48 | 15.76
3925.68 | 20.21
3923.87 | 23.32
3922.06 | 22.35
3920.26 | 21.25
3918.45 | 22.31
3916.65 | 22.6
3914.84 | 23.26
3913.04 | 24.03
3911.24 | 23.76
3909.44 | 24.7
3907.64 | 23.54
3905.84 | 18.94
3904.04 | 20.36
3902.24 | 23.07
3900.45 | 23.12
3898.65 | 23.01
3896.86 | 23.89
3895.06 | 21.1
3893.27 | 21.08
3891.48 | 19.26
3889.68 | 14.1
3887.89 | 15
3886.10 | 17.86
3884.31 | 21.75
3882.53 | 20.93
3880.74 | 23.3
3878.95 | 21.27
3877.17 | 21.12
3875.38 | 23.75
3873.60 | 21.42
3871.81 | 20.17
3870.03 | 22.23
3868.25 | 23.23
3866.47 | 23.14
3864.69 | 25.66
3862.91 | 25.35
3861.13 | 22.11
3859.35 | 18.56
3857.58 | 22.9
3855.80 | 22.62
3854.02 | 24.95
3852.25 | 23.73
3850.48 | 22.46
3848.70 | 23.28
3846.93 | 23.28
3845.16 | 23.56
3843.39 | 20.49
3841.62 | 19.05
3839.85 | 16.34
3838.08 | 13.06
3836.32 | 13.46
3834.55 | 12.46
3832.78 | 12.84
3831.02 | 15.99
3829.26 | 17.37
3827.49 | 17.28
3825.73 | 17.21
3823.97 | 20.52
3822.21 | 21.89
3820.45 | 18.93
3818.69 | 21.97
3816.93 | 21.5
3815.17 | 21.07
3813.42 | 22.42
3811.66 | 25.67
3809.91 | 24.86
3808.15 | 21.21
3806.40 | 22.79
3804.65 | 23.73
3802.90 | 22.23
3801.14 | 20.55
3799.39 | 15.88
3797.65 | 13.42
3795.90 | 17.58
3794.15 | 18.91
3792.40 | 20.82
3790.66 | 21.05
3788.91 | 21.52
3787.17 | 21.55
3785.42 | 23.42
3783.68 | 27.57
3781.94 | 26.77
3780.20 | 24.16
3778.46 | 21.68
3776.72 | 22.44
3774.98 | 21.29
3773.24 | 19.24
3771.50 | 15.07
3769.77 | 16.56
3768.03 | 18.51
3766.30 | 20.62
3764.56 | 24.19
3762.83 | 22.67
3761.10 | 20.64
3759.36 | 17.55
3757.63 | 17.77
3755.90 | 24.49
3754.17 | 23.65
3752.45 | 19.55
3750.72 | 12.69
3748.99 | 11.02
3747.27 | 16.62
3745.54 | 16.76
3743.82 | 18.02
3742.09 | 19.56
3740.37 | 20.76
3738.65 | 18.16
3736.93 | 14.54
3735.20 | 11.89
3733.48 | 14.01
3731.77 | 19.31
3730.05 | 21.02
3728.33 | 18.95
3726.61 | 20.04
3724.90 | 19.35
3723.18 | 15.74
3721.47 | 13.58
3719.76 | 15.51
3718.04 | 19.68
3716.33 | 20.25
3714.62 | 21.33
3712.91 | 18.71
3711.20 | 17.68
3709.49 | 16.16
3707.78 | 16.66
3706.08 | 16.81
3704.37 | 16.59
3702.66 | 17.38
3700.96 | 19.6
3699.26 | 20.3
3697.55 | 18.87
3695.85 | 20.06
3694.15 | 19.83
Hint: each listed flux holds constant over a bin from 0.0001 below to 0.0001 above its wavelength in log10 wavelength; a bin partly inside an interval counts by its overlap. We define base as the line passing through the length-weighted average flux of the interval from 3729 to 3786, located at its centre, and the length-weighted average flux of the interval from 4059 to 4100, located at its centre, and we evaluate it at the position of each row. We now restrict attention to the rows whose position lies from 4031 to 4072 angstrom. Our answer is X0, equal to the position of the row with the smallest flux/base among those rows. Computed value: 4063.63 angstrom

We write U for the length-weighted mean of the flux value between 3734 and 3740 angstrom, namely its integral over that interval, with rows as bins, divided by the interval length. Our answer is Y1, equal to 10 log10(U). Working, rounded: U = 15.3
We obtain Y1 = 11.8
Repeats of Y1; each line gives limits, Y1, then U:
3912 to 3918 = 13.7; 23.2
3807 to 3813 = 13.8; 23.7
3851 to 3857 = 13.7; 23.6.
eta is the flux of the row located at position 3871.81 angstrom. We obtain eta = 20.17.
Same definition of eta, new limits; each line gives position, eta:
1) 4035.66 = 26.58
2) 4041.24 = 27.11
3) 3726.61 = 20.04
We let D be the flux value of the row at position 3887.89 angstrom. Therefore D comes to 15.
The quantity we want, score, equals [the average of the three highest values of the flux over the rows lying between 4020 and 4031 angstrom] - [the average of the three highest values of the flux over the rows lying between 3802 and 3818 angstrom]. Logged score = 3.2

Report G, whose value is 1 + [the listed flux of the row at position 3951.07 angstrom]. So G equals 24.6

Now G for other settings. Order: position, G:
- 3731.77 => 20.3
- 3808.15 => 22.2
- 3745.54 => 17.8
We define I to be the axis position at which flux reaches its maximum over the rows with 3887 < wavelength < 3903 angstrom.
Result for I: 3896.86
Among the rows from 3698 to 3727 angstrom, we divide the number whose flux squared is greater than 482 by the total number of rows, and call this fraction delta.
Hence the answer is 0.00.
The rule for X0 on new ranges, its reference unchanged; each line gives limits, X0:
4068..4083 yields 4076.75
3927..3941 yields 3932.91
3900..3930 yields 3929.29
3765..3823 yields 3797.65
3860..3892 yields 3889.68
